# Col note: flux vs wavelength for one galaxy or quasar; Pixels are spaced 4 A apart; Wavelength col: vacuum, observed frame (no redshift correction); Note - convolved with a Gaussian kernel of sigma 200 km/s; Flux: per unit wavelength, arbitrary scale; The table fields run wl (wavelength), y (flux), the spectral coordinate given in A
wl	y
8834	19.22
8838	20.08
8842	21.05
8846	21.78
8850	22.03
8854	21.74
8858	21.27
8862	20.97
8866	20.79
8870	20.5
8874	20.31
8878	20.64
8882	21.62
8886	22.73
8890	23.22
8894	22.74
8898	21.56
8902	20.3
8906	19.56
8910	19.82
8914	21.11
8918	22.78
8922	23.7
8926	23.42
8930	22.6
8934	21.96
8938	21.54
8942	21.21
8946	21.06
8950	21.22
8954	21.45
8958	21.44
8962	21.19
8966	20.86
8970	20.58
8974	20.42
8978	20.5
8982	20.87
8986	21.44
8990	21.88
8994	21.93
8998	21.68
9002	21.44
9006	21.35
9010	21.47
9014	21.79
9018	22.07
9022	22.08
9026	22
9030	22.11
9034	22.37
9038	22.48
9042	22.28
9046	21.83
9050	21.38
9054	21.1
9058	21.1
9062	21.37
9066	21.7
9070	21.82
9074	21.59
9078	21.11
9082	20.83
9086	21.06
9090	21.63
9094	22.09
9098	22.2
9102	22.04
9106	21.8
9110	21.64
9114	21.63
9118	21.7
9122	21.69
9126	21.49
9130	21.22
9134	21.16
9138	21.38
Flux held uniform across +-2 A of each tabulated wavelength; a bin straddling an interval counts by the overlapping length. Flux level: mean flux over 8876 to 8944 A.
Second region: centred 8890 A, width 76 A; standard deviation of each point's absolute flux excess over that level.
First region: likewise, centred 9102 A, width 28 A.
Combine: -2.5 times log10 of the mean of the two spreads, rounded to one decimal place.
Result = 1.1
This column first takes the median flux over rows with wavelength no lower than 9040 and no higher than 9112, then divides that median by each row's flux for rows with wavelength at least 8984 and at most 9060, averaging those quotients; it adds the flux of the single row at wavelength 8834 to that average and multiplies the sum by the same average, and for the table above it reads 20.1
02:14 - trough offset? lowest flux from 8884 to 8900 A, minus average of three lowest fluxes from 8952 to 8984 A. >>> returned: 1.1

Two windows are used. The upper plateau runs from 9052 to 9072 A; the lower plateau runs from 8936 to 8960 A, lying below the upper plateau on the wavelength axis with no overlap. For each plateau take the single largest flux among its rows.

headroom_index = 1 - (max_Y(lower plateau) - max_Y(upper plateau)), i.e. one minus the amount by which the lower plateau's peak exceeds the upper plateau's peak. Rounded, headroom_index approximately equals 1.3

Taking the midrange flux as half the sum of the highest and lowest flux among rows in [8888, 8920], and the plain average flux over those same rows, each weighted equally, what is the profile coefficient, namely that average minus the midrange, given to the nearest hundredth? 0.00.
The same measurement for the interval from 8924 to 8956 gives -0.43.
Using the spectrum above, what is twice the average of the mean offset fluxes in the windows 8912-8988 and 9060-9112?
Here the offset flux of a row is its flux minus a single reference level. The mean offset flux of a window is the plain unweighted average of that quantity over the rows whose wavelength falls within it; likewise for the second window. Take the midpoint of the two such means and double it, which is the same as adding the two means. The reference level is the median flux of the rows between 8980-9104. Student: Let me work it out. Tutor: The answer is -0.25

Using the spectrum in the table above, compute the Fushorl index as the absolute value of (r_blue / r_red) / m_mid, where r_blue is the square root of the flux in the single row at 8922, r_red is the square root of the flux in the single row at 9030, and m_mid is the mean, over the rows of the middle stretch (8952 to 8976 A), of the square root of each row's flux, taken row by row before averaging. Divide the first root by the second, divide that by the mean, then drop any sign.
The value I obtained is 0.226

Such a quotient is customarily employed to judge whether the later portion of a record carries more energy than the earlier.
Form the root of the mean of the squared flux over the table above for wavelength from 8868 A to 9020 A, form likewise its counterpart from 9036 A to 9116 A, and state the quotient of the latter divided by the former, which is 1.01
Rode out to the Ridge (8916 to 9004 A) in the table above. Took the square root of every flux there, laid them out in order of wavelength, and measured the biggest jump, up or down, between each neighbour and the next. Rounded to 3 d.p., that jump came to 0.095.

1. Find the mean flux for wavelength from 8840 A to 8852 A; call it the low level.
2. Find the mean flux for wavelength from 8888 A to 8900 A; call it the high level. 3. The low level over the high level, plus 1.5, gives 2.46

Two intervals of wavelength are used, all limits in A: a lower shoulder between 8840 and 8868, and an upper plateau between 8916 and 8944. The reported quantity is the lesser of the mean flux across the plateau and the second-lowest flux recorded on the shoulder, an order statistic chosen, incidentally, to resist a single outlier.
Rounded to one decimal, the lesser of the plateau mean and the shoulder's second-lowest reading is 21.0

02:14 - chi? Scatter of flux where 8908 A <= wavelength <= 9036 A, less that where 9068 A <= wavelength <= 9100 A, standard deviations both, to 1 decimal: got 0.3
